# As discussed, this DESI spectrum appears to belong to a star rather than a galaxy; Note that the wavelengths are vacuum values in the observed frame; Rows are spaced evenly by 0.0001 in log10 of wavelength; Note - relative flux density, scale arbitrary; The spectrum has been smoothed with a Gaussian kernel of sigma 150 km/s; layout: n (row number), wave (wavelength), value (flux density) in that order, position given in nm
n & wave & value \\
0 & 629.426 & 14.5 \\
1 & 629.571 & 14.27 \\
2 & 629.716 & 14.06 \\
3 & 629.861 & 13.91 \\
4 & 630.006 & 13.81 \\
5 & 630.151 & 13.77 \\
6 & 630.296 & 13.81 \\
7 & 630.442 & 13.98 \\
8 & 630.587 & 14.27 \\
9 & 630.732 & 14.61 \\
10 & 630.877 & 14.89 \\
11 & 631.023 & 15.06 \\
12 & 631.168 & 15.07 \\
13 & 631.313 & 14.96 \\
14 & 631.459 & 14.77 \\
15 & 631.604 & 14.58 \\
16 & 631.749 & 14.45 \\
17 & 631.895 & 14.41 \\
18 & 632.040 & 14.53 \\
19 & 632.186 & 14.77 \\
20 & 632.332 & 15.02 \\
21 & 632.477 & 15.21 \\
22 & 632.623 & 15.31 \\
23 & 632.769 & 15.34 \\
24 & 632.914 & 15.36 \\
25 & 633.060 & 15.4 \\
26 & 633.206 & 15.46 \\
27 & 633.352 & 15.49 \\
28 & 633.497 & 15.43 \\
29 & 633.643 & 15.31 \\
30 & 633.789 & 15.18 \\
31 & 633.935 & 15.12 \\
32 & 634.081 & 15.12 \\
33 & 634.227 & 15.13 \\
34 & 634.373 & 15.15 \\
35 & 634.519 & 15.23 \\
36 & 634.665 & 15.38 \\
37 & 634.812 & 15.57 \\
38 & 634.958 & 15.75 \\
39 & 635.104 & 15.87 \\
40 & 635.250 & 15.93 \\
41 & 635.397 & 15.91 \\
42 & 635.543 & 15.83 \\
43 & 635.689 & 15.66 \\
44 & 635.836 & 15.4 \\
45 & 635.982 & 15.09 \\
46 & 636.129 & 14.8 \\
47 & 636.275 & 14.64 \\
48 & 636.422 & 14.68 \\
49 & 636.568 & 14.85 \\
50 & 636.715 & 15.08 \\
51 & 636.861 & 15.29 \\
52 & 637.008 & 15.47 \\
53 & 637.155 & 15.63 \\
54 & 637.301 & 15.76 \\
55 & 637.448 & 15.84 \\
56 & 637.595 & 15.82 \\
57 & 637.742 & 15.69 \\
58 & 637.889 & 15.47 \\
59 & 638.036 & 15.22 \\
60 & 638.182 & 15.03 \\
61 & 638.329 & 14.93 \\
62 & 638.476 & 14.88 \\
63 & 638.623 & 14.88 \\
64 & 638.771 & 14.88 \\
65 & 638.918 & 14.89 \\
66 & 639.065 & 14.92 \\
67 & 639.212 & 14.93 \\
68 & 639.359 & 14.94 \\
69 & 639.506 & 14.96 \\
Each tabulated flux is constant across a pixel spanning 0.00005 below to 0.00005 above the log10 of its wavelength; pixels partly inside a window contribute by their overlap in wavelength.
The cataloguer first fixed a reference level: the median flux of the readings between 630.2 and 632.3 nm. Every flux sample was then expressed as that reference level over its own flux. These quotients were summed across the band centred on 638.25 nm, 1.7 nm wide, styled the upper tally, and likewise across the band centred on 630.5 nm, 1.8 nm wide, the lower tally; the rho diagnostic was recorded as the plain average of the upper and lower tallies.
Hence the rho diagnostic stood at 11.9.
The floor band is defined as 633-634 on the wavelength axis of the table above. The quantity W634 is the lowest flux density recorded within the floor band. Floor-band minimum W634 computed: 15.12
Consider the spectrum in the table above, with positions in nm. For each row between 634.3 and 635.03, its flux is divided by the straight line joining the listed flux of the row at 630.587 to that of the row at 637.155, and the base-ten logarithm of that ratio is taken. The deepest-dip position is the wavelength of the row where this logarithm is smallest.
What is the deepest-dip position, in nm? 634.373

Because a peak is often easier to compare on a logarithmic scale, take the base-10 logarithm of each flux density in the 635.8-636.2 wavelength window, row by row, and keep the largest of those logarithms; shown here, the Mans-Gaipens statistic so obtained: 1.188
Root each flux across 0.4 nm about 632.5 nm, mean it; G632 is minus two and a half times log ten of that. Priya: -1.477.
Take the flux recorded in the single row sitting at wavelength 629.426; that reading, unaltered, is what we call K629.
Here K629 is 14.5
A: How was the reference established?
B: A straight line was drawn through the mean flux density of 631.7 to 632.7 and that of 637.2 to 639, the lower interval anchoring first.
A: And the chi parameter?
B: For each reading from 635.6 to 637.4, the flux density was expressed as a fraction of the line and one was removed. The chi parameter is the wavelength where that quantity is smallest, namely 636.275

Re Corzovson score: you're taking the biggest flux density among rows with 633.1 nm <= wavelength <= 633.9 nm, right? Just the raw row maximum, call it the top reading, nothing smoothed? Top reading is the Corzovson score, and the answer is 15.49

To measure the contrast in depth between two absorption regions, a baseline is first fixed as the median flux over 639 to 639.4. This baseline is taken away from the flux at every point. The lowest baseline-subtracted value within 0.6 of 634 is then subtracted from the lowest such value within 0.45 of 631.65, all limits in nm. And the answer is -0.71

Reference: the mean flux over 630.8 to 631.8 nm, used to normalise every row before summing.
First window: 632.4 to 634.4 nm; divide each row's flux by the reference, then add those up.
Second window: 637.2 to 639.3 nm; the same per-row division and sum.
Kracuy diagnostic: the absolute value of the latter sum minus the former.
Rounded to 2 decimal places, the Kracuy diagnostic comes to 0.06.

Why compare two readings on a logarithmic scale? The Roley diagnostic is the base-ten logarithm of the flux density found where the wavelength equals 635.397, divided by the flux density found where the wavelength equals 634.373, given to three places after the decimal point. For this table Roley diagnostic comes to 0.021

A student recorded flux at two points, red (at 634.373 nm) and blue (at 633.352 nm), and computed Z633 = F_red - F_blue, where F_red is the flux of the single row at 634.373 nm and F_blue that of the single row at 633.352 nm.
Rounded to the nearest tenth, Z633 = -0.3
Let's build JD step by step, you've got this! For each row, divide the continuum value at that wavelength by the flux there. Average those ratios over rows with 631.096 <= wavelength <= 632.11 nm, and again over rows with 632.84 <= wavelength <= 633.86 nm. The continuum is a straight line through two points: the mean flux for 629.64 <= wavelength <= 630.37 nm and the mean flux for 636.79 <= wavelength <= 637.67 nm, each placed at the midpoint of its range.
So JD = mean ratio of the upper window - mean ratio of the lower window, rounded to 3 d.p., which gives -0.016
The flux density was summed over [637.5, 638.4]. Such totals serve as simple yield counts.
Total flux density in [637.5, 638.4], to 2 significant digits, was 92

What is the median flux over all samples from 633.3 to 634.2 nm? 15.2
